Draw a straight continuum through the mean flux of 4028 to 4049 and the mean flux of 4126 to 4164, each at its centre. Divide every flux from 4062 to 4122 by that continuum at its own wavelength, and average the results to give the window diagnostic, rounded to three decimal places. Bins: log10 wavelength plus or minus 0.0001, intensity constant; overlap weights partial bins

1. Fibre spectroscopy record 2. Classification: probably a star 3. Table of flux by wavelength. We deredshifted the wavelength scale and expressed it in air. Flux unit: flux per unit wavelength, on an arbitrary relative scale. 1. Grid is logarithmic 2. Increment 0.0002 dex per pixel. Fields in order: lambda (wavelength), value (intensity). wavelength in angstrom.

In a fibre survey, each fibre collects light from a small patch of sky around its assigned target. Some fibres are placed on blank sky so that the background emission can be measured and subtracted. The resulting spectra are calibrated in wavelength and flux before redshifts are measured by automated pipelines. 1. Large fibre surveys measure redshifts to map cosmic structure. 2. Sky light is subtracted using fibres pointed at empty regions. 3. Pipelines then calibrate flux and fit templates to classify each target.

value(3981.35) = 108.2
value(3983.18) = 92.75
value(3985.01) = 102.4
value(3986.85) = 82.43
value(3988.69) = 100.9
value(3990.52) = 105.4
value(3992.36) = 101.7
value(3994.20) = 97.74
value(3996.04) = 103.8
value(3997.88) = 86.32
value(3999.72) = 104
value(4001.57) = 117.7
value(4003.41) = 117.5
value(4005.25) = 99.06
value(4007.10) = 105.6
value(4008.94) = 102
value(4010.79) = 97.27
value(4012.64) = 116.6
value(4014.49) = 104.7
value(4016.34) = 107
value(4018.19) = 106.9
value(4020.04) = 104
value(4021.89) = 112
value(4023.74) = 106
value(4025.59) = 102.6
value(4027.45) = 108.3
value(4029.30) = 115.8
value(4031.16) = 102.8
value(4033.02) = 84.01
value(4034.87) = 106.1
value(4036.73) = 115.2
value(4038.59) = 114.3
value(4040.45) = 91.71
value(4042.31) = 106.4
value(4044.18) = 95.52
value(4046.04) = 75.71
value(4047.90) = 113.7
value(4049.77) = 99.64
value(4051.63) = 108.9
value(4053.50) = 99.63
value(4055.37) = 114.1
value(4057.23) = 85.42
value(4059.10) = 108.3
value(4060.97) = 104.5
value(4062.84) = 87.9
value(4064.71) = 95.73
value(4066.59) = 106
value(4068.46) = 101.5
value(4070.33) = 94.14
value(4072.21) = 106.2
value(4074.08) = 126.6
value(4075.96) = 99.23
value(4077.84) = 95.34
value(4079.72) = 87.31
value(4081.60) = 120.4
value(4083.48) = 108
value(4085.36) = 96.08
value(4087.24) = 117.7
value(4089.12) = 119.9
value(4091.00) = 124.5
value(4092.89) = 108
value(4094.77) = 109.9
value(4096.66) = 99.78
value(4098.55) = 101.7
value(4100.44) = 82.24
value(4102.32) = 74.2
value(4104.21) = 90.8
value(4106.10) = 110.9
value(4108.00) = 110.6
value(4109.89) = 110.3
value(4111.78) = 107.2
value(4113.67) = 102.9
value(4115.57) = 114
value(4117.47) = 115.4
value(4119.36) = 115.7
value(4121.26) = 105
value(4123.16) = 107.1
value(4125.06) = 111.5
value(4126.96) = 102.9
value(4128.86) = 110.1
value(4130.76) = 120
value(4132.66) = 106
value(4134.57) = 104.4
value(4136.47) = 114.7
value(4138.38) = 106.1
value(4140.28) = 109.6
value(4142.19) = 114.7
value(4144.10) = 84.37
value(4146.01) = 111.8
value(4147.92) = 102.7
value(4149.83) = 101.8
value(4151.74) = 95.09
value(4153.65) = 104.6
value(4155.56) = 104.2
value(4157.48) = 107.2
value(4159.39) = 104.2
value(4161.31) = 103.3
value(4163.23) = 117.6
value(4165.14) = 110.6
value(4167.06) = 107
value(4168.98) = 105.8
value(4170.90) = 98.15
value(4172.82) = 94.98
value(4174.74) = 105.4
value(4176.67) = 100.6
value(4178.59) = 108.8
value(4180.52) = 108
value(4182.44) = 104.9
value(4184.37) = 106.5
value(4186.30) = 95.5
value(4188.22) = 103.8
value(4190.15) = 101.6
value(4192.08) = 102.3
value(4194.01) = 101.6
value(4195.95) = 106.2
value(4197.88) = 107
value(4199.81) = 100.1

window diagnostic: 1.004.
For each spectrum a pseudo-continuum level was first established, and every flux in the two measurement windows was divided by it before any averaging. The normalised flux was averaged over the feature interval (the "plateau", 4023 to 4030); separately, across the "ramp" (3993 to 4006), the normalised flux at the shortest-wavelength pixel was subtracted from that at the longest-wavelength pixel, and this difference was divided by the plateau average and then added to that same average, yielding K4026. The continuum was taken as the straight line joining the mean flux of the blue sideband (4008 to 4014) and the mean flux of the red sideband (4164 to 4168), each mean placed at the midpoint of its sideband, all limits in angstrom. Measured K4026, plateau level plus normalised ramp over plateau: 1.03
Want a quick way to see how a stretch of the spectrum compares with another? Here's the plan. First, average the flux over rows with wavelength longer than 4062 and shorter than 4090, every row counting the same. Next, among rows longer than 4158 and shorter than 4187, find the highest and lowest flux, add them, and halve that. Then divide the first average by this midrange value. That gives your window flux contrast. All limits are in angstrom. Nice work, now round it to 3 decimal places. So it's 0.980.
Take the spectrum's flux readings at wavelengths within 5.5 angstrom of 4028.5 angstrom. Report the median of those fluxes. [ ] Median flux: 104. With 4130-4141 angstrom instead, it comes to 108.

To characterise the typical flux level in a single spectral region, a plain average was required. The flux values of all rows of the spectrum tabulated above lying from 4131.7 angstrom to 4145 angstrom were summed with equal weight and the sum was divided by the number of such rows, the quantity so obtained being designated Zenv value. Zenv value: 106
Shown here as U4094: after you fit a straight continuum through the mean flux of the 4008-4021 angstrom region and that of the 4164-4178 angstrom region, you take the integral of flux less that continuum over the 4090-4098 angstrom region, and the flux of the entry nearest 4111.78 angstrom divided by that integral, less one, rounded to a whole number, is 1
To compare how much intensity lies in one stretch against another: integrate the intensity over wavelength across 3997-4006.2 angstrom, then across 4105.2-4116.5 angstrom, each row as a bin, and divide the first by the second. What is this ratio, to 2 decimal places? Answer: 0.78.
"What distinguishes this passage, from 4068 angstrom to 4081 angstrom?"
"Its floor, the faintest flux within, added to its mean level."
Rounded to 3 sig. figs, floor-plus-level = 189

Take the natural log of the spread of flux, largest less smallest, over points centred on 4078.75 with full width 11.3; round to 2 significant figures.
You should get 3.7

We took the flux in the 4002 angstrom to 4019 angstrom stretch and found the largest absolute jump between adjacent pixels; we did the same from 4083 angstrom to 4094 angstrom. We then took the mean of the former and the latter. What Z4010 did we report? 20.5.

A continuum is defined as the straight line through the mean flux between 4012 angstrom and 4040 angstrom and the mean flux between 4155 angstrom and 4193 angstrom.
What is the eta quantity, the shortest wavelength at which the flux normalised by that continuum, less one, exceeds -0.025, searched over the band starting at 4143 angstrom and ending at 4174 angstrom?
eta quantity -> 4146.01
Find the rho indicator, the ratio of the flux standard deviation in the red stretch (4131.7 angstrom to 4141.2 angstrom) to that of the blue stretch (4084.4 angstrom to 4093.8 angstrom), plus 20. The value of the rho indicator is 20.4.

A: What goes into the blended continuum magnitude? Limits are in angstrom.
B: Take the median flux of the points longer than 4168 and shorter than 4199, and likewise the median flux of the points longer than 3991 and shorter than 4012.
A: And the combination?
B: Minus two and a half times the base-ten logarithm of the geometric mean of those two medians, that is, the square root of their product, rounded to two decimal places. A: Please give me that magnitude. -5.03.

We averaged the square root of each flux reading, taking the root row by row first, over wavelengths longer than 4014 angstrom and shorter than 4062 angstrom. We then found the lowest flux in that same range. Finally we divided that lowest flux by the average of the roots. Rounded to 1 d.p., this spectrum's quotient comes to 7.4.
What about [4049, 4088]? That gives 8.4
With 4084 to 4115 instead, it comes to 7.3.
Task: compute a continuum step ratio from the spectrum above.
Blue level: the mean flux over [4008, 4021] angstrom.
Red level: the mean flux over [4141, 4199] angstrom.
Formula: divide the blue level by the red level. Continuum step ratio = 1.01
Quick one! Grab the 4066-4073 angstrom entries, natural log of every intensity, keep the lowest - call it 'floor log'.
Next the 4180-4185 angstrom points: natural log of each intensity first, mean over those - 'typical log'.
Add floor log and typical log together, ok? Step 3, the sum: 9.21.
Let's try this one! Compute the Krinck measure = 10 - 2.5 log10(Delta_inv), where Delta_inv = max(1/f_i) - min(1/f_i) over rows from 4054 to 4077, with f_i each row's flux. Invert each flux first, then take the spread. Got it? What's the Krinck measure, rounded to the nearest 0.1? 16.0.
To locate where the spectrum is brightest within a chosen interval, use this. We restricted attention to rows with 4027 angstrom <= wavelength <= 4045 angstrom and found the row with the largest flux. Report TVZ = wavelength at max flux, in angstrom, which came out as 4029.30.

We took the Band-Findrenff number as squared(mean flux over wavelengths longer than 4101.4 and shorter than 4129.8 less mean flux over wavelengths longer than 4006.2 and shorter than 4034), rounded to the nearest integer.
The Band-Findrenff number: 1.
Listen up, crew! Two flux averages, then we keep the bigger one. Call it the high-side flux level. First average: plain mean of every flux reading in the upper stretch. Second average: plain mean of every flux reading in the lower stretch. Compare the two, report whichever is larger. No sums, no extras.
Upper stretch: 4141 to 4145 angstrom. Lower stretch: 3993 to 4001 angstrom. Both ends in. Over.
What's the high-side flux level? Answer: 100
